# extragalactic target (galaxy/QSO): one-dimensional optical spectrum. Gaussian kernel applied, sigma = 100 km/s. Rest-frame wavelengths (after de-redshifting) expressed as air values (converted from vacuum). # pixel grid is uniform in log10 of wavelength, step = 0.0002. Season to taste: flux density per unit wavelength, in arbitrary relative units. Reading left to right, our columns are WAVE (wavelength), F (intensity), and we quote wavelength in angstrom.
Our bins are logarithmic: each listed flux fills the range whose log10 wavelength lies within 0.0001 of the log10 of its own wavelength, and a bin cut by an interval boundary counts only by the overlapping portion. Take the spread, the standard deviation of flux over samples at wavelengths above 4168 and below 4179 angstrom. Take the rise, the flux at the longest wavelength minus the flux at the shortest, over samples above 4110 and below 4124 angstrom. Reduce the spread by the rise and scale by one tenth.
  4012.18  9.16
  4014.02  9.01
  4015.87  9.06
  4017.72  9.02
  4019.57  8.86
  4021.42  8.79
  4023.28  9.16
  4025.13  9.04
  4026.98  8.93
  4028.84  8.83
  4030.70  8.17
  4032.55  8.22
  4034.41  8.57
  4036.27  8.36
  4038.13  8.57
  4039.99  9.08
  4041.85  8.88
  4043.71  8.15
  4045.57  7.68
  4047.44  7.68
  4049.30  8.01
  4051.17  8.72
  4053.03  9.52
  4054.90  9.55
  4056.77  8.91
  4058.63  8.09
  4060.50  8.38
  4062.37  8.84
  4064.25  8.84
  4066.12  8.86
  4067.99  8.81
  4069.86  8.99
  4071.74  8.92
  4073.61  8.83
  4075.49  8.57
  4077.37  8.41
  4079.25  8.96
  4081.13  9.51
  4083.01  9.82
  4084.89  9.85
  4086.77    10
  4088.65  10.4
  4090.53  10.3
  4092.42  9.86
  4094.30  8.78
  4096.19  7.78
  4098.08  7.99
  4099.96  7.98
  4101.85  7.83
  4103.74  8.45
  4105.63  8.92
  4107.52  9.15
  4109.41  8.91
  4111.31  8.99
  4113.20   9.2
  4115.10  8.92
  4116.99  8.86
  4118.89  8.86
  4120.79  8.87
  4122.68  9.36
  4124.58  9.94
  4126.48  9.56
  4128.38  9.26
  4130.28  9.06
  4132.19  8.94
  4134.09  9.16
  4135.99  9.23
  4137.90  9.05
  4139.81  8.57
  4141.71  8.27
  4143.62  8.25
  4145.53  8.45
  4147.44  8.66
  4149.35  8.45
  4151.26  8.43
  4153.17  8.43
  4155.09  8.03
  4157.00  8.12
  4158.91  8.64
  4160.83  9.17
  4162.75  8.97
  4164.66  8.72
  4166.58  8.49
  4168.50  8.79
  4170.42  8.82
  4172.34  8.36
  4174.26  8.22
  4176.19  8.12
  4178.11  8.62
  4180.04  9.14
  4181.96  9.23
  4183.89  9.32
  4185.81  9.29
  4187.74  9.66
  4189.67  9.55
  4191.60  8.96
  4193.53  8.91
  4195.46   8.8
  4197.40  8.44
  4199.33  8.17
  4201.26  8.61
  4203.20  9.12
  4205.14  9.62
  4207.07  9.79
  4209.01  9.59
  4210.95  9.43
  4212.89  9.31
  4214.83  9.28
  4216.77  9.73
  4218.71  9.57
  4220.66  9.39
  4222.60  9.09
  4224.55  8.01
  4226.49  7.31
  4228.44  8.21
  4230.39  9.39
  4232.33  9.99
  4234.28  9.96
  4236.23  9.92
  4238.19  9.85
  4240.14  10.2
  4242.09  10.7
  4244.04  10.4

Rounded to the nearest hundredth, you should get -0.01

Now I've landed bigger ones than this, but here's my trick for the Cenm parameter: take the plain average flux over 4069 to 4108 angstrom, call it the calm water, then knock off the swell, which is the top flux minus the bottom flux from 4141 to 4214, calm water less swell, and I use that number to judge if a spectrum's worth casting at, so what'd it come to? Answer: 7.3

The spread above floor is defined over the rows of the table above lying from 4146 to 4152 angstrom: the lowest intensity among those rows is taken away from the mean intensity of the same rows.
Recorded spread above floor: 0.08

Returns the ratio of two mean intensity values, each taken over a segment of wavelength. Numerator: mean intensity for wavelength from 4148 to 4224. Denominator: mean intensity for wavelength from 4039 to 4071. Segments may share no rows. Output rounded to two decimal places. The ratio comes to 1.03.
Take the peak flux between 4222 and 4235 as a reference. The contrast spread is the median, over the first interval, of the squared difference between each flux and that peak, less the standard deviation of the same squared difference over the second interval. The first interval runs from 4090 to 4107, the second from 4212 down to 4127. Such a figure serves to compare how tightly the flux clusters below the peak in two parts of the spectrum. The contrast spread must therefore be 1.3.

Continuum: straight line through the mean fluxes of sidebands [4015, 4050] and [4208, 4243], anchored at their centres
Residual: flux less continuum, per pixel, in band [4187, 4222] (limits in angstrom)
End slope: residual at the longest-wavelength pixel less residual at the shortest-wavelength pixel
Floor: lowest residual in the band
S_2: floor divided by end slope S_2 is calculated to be 2.7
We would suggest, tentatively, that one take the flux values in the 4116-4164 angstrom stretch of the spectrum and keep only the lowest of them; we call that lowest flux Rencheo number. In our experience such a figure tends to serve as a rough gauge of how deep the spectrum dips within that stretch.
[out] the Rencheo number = 8.03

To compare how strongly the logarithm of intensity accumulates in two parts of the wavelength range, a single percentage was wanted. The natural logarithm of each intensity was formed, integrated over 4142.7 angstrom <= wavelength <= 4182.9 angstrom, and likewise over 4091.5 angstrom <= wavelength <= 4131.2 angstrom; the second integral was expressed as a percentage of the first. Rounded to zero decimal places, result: 100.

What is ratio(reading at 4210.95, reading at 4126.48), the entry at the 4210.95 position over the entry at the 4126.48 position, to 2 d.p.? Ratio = 0.99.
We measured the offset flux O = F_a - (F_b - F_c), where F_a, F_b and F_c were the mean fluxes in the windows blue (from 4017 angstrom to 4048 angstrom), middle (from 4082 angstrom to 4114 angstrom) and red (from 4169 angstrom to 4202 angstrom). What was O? 8.4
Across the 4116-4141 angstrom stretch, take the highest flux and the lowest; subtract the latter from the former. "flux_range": 1.37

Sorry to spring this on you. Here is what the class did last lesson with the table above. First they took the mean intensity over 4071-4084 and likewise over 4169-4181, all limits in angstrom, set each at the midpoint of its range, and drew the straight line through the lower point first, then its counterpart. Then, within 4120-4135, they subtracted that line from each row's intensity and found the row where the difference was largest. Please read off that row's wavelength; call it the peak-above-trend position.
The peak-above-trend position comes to 4124.58 angstrom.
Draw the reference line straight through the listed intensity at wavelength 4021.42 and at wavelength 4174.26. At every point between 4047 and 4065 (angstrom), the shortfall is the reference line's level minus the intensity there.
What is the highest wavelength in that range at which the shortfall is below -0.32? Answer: 4054.90 angstrom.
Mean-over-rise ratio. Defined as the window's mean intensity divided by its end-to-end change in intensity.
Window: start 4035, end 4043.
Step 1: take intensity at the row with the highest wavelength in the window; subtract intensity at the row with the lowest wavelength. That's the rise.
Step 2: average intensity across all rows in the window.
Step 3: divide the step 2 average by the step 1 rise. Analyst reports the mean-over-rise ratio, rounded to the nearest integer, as 17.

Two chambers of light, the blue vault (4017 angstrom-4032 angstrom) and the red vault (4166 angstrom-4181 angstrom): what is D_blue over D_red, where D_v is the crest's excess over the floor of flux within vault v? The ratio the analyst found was 0.97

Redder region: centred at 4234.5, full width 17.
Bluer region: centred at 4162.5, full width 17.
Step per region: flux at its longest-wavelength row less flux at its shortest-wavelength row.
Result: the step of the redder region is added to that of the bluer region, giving 4.2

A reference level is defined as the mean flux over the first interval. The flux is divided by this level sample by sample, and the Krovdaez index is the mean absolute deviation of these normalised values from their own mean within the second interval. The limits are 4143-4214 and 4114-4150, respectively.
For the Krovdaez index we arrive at 0.038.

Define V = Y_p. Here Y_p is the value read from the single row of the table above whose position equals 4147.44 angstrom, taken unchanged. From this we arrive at 8.66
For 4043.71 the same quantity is 8.15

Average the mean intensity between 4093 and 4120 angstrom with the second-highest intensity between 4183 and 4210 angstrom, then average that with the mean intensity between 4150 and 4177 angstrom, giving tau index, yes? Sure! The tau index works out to 8.83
